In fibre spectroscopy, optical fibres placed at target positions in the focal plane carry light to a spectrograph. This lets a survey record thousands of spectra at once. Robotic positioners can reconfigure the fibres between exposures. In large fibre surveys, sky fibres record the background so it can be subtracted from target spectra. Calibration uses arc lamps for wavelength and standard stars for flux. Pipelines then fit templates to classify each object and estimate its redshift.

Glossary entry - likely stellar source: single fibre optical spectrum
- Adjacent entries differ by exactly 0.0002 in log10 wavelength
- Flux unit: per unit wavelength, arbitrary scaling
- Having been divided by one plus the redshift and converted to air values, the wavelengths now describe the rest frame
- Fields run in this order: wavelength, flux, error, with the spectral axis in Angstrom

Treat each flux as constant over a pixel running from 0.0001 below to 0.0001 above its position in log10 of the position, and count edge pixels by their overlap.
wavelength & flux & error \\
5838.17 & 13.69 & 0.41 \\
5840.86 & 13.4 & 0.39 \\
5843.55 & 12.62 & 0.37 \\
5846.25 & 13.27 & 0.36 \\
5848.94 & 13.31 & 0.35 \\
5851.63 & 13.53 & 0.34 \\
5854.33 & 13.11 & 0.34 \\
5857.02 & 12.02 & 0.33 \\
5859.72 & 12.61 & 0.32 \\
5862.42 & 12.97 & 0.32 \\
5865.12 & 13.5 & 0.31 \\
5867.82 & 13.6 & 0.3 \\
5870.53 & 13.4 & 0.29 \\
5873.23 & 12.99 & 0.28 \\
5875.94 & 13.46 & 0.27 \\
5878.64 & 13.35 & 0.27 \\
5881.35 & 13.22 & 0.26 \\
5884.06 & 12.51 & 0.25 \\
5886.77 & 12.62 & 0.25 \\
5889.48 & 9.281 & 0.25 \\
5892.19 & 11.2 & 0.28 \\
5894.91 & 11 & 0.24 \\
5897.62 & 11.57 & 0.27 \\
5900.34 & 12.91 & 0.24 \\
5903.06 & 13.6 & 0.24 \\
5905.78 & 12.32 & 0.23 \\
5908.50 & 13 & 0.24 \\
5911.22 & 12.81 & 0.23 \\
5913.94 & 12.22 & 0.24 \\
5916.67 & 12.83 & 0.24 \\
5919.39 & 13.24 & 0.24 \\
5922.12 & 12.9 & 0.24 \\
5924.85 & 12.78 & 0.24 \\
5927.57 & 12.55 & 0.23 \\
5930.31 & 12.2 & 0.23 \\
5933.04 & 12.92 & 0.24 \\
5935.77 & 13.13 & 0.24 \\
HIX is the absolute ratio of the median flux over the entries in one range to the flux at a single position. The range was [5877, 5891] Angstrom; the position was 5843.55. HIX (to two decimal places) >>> 1.00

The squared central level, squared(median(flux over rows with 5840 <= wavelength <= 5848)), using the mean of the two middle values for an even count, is 176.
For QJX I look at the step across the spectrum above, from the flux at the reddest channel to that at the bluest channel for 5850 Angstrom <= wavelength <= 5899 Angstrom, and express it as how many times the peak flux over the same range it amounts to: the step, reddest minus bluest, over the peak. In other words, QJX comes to -0.14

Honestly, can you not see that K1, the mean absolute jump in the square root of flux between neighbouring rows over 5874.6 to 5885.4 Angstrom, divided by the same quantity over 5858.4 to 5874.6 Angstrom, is 1.0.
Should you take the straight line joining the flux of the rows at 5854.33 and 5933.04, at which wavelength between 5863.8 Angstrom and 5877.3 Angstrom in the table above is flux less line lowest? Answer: 5873.23 Angstrom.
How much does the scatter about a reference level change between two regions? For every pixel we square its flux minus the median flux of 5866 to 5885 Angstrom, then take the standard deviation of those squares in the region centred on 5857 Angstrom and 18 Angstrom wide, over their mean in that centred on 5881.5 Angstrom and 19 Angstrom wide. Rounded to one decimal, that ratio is 0.2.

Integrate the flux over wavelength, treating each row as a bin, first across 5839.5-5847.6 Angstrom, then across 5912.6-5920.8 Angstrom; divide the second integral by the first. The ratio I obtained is 0.99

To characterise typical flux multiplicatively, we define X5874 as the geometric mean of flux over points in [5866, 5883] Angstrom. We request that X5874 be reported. 13.34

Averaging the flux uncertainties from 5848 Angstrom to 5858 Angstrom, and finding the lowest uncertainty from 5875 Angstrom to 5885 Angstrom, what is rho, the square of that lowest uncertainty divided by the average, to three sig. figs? 0.184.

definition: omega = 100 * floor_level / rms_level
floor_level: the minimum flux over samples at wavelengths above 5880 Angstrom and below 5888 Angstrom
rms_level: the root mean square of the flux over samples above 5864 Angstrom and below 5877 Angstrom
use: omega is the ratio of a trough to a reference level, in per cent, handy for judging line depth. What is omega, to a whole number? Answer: 93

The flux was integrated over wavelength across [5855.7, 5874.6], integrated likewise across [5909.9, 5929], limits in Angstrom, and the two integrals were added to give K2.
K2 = 490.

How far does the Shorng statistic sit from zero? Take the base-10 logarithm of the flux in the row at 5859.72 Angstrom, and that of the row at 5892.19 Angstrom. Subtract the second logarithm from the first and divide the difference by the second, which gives 0.049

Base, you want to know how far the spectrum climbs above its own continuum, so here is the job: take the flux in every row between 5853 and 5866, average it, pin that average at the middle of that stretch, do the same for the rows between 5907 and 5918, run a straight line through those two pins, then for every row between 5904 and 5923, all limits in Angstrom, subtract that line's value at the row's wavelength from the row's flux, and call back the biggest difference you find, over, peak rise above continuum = 0.5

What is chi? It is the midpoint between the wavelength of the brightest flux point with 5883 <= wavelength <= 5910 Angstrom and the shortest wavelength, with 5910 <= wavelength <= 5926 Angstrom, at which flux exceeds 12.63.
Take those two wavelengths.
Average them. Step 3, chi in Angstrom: 5907.1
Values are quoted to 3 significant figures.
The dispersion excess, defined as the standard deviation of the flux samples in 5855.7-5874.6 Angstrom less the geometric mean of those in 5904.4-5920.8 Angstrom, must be -12.2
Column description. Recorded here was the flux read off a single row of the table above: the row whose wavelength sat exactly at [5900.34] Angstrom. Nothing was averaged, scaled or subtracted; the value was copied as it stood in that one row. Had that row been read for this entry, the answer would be 12.91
